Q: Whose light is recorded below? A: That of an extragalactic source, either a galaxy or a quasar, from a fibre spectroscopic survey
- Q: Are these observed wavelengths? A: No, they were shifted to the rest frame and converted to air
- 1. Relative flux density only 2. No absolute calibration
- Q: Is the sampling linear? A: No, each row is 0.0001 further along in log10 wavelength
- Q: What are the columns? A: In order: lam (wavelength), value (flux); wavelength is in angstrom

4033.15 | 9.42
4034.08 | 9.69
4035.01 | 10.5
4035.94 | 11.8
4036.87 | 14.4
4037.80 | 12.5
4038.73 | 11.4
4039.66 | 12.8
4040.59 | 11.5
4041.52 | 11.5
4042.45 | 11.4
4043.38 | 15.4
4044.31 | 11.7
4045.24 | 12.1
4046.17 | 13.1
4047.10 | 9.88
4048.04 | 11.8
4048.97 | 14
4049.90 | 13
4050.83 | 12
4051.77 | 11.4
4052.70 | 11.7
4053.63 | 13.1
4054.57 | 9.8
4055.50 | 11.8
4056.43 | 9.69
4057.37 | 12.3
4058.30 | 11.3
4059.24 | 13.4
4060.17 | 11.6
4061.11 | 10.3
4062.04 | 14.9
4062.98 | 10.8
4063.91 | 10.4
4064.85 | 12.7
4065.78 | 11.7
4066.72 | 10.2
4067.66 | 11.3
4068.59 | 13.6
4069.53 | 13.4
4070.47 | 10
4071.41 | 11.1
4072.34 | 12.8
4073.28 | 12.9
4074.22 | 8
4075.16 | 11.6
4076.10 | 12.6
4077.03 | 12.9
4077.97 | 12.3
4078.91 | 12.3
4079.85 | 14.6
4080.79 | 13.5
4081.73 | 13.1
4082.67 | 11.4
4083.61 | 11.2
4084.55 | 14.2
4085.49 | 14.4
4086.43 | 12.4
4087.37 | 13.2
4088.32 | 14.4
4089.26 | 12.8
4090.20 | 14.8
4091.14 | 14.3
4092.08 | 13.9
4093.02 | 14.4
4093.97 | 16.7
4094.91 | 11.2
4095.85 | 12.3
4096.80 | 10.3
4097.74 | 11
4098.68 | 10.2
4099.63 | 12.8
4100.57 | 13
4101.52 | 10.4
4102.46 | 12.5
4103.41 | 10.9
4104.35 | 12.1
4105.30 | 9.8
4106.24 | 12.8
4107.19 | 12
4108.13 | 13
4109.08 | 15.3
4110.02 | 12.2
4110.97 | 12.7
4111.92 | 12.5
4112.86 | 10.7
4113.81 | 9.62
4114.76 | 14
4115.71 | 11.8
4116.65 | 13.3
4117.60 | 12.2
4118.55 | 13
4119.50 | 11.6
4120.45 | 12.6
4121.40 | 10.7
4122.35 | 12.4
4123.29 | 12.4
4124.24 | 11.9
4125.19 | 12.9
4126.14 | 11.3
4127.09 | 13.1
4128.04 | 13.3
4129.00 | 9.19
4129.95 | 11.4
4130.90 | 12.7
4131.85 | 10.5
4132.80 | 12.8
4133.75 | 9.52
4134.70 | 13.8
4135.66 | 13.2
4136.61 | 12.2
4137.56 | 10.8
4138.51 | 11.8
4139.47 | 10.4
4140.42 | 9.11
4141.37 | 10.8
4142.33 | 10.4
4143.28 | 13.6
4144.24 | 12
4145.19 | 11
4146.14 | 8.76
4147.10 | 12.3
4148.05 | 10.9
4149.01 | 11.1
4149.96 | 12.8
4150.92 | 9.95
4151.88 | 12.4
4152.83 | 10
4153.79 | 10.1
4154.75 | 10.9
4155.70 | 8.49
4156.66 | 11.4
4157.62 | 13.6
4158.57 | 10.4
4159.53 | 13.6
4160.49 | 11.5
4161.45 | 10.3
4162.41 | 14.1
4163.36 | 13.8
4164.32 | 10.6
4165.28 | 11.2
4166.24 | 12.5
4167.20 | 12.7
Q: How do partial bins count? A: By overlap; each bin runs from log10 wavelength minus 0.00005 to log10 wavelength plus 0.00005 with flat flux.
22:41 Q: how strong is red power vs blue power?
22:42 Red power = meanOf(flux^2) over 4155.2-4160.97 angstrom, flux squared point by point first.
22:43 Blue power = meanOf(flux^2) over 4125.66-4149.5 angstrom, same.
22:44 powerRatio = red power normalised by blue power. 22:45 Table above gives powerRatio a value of 1.02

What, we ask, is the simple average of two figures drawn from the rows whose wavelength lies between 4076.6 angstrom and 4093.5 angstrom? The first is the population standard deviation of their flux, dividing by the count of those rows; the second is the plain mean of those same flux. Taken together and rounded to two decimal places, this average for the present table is 7.21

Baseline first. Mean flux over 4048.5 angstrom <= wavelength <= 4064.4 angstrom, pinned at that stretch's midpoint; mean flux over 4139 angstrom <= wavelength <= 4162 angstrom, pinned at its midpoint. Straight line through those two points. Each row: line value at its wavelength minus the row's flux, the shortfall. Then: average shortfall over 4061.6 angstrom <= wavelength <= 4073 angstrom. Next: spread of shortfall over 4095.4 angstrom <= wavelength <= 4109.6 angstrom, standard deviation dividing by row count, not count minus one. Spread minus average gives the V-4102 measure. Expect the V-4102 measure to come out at 1.6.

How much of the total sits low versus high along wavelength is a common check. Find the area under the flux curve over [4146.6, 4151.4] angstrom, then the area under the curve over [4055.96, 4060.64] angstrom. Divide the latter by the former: 1.00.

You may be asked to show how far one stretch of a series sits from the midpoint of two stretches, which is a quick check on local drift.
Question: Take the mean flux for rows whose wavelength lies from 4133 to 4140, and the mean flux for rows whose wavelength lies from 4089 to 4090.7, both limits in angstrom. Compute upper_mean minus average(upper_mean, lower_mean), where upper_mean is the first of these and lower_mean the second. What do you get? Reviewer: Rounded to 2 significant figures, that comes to -1.1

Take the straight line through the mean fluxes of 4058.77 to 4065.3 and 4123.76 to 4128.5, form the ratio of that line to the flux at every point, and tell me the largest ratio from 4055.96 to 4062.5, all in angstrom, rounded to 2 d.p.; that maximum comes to 1.24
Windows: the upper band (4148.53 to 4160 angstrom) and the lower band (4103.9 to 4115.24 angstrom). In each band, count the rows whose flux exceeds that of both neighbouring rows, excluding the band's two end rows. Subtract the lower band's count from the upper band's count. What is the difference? 1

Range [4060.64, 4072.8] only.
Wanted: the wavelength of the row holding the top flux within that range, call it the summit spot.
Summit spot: 4062.04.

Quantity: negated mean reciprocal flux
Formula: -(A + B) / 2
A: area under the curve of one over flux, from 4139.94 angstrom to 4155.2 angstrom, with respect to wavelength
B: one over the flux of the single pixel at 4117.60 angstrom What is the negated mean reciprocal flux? -0.74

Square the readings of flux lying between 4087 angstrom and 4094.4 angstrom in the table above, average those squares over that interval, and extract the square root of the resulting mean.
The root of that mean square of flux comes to 14.4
